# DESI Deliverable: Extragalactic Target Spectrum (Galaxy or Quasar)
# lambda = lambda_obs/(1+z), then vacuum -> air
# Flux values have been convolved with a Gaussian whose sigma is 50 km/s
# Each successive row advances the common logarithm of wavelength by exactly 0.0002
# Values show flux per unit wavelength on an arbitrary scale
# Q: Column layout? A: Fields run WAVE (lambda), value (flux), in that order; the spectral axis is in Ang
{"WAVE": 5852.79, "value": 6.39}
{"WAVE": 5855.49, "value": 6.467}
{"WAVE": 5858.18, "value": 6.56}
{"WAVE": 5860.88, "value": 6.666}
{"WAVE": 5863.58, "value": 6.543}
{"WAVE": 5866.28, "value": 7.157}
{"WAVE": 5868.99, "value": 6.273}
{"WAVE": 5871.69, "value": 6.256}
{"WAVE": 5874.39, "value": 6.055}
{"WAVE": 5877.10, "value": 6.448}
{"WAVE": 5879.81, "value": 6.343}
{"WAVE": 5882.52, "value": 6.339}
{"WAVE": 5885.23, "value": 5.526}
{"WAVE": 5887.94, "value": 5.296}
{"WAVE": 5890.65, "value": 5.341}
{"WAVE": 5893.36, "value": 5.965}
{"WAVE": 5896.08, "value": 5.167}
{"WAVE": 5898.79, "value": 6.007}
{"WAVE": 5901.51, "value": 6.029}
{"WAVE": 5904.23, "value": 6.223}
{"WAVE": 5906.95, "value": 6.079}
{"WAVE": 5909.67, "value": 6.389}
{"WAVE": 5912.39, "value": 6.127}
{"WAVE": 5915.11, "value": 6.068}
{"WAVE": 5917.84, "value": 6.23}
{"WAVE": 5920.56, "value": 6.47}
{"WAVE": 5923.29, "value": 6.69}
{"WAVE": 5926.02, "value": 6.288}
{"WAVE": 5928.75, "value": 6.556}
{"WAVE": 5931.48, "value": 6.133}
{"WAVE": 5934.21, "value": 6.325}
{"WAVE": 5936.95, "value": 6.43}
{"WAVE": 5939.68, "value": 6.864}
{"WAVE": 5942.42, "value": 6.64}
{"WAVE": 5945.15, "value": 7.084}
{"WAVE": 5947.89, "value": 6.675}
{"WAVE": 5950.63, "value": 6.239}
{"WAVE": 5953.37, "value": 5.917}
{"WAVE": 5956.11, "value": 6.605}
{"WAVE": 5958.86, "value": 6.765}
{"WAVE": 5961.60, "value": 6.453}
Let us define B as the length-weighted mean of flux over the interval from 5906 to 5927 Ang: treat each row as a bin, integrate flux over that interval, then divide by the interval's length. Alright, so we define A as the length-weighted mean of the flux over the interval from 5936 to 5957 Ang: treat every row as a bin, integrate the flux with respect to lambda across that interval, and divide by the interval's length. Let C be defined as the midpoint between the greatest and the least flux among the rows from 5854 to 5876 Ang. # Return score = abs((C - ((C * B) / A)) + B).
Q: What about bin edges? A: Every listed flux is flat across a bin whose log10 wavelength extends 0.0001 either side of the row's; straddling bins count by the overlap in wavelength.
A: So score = 6.56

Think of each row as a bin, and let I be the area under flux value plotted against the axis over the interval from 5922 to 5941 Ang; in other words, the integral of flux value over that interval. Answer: 123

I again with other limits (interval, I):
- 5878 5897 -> 109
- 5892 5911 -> 114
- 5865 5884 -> 122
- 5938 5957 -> 125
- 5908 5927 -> 120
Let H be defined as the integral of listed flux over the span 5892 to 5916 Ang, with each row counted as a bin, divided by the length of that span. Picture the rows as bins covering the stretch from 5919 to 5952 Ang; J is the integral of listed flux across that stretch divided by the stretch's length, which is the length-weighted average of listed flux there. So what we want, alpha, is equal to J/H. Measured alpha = 1.09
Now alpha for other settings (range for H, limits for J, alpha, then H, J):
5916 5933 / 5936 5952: 1.04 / 6.38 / 6.66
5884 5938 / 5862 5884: 1.06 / 6.07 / 6.42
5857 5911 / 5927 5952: 1.07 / 6.13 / 6.55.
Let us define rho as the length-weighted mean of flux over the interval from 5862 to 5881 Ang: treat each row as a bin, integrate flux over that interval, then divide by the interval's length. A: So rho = 6.4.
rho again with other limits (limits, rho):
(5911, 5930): 6.3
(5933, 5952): 6.6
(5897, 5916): 6.1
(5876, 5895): 5.9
